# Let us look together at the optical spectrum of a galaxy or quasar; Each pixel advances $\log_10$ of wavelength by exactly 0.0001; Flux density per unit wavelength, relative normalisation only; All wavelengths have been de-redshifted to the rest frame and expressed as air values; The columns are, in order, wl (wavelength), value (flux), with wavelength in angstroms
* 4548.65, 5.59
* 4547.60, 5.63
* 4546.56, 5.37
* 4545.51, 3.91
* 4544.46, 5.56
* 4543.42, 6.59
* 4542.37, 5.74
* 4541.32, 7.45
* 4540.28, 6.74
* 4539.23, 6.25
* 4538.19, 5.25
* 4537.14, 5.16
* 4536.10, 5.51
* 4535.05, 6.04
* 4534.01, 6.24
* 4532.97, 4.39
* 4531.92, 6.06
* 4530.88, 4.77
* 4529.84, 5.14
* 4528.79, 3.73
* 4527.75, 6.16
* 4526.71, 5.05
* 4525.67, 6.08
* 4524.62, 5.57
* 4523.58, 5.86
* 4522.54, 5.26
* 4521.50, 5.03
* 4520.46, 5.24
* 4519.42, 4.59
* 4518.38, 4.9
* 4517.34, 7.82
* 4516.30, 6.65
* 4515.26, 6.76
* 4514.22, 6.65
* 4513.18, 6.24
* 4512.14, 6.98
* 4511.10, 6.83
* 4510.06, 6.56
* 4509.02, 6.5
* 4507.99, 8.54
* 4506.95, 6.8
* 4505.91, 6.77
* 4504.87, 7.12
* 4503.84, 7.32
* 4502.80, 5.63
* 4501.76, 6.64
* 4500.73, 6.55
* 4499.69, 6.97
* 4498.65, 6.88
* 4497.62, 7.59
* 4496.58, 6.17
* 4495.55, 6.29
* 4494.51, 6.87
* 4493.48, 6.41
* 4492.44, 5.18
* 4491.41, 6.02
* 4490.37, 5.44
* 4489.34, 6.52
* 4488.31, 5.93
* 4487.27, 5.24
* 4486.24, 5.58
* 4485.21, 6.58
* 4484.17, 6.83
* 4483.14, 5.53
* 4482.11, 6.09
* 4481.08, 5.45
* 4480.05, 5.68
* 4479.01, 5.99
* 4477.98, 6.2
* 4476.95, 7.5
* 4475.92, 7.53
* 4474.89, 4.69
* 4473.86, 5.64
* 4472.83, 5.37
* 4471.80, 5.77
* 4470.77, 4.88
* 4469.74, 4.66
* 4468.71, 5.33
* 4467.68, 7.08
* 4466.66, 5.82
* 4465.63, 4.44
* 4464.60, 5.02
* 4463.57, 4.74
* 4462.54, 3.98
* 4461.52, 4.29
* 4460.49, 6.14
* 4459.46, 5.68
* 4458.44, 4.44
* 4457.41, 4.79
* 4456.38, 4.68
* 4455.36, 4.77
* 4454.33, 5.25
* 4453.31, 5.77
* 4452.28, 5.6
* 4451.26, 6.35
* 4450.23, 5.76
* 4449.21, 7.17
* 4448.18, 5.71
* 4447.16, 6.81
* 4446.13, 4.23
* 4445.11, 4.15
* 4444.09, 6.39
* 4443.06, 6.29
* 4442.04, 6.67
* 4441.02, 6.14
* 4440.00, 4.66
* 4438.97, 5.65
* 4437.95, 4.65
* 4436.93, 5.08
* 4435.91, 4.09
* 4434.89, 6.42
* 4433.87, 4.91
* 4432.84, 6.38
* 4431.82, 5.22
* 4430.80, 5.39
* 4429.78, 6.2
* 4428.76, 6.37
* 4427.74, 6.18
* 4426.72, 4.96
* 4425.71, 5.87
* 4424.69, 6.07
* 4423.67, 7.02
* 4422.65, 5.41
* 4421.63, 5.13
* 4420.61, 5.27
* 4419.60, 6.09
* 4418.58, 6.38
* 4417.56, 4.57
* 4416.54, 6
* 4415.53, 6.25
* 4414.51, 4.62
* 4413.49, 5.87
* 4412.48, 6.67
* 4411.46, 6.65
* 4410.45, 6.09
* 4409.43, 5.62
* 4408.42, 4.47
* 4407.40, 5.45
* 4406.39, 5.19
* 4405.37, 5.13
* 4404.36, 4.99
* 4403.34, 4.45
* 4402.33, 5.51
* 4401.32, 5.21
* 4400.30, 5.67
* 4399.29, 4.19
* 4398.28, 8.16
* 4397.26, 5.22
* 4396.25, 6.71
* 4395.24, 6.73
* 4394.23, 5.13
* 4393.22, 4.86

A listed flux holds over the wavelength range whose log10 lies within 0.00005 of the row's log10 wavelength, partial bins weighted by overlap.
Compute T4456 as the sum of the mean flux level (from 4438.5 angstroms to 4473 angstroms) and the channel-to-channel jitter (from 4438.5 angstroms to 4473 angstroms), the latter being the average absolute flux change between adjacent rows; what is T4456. 6.26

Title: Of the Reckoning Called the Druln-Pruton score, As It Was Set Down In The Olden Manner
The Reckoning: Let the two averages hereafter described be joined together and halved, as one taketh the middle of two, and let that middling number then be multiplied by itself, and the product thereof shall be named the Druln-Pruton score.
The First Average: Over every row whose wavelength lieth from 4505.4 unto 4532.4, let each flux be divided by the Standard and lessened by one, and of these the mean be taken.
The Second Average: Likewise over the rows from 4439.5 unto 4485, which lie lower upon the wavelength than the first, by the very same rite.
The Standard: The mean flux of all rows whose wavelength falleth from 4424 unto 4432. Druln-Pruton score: 0.0000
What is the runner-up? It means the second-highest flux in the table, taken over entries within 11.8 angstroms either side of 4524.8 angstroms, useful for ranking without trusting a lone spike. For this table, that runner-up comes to 6.76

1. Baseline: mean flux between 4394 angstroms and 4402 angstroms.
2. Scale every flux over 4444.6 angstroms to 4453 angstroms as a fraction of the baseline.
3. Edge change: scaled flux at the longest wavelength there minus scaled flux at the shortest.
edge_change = 0.25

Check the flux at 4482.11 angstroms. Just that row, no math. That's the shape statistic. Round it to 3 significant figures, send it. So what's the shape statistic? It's 6.09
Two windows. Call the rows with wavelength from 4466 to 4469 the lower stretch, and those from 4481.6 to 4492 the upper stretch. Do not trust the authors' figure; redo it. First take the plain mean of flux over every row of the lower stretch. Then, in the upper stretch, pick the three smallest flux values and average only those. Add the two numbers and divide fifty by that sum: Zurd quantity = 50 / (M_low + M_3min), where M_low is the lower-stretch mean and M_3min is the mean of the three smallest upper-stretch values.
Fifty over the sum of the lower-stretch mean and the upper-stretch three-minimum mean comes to 4.36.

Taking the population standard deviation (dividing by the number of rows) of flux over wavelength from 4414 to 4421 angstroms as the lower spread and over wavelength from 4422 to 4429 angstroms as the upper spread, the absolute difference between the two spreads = 0.10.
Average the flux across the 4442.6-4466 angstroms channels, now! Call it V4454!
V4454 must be 5.3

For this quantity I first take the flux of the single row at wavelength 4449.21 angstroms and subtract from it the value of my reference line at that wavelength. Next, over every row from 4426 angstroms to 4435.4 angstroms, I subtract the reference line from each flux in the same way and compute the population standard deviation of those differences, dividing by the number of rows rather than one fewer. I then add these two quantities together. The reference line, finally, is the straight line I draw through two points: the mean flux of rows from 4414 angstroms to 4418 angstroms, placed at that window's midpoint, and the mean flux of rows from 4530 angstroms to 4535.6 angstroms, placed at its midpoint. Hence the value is 2.4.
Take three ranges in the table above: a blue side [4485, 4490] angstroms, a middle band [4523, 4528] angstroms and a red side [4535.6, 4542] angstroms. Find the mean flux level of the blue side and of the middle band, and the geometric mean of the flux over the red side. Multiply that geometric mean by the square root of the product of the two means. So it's 35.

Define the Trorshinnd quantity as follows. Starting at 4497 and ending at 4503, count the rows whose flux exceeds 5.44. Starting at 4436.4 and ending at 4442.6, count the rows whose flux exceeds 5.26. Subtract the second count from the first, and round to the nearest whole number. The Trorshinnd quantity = 3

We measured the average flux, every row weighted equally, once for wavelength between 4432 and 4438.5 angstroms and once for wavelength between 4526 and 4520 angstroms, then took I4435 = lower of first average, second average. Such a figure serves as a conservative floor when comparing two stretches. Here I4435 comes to 5.3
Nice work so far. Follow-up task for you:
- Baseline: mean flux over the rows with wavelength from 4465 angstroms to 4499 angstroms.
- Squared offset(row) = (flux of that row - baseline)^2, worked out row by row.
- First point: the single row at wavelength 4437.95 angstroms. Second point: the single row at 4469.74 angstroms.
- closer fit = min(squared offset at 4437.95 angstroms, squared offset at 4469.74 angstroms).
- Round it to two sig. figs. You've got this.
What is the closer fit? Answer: 1.7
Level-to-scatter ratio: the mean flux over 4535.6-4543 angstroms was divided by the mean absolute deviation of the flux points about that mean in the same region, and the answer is 8.8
